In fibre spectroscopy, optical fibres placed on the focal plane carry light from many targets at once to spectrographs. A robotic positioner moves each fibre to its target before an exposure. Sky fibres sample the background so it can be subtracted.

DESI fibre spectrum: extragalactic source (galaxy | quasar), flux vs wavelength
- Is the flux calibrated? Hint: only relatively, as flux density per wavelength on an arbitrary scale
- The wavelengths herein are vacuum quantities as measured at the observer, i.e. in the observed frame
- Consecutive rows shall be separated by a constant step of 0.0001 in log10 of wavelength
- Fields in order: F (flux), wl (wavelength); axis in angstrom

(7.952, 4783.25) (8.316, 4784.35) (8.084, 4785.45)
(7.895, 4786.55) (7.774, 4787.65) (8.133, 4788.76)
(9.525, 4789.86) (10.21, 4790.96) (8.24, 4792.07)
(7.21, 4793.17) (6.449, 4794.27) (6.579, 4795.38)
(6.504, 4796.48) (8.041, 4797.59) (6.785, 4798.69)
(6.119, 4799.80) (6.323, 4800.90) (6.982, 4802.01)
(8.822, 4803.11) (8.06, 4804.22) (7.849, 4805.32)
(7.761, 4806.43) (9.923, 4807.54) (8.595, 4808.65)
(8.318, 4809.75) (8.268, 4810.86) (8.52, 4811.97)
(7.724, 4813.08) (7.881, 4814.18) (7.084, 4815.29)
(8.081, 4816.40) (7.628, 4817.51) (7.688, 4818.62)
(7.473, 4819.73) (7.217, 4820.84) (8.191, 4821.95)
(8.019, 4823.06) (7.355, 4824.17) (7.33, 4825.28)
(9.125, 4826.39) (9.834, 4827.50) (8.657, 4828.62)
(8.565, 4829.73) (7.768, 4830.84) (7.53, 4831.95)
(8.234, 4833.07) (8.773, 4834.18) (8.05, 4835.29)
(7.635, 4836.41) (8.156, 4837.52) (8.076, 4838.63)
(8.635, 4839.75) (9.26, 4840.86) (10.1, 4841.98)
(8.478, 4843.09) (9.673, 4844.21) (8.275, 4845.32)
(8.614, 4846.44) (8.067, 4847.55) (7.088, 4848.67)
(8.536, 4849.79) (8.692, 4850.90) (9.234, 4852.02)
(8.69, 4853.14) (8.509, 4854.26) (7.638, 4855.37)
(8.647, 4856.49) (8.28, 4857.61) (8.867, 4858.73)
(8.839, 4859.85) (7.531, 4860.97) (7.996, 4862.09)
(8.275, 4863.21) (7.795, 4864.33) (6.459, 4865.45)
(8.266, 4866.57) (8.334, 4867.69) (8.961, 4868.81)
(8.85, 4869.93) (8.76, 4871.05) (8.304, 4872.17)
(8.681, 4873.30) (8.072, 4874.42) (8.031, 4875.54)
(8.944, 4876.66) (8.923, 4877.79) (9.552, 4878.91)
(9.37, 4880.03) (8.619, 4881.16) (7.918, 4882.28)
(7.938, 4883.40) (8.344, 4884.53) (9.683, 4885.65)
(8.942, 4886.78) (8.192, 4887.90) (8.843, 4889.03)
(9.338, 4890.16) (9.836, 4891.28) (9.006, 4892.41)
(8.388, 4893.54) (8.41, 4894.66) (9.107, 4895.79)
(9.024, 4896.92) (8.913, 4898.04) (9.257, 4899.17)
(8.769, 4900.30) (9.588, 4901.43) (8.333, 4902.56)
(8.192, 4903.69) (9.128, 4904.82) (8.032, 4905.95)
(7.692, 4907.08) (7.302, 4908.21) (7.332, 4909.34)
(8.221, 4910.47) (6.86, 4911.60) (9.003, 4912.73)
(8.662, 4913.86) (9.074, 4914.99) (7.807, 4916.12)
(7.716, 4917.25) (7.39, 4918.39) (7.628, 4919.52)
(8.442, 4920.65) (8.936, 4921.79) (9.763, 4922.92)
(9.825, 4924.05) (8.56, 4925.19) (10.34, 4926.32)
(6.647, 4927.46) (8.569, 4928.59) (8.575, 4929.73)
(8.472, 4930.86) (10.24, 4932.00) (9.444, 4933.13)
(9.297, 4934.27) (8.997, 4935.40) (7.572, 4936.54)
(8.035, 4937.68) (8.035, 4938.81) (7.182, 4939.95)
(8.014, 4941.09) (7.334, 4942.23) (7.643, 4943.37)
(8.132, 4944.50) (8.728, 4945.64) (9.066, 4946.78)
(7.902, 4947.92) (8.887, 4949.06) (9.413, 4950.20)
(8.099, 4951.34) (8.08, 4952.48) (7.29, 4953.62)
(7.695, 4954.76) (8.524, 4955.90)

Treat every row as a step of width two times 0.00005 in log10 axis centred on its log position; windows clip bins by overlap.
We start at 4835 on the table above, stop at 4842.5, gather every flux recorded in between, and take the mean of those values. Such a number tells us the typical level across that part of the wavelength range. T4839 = 8.56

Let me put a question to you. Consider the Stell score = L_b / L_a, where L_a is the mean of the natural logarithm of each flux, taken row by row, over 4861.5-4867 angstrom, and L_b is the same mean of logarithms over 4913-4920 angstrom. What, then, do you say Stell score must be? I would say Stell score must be 1.02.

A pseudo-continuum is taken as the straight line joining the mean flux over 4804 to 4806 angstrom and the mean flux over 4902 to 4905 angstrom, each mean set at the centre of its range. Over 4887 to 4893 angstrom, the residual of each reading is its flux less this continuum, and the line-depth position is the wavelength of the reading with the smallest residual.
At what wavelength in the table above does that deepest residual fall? 4887.90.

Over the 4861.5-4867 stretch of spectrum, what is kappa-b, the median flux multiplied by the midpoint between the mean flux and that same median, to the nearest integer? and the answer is 63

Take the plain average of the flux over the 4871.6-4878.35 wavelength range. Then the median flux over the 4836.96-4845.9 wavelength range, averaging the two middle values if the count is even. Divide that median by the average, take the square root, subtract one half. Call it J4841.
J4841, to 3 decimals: 0.504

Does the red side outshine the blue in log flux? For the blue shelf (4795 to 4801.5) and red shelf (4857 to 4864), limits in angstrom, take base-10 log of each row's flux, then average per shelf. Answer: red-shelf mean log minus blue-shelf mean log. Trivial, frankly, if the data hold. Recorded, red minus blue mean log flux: 0.09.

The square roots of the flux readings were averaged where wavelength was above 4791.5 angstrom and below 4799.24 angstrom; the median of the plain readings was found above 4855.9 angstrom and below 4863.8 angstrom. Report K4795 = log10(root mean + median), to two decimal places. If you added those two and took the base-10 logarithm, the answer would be 1.04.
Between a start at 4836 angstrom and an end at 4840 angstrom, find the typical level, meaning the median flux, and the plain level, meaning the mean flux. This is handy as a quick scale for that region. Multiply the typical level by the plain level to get 66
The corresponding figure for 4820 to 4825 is 59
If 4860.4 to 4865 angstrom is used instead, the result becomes 62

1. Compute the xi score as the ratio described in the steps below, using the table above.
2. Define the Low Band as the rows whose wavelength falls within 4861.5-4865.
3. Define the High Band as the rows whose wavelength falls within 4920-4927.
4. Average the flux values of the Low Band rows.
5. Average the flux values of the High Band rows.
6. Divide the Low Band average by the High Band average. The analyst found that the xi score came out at 0.86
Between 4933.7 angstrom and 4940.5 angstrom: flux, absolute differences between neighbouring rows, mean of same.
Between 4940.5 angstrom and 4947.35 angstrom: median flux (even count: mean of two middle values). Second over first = 13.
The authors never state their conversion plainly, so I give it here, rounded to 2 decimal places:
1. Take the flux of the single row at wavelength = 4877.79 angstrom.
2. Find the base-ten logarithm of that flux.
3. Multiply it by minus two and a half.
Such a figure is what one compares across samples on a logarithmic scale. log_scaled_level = -2.38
